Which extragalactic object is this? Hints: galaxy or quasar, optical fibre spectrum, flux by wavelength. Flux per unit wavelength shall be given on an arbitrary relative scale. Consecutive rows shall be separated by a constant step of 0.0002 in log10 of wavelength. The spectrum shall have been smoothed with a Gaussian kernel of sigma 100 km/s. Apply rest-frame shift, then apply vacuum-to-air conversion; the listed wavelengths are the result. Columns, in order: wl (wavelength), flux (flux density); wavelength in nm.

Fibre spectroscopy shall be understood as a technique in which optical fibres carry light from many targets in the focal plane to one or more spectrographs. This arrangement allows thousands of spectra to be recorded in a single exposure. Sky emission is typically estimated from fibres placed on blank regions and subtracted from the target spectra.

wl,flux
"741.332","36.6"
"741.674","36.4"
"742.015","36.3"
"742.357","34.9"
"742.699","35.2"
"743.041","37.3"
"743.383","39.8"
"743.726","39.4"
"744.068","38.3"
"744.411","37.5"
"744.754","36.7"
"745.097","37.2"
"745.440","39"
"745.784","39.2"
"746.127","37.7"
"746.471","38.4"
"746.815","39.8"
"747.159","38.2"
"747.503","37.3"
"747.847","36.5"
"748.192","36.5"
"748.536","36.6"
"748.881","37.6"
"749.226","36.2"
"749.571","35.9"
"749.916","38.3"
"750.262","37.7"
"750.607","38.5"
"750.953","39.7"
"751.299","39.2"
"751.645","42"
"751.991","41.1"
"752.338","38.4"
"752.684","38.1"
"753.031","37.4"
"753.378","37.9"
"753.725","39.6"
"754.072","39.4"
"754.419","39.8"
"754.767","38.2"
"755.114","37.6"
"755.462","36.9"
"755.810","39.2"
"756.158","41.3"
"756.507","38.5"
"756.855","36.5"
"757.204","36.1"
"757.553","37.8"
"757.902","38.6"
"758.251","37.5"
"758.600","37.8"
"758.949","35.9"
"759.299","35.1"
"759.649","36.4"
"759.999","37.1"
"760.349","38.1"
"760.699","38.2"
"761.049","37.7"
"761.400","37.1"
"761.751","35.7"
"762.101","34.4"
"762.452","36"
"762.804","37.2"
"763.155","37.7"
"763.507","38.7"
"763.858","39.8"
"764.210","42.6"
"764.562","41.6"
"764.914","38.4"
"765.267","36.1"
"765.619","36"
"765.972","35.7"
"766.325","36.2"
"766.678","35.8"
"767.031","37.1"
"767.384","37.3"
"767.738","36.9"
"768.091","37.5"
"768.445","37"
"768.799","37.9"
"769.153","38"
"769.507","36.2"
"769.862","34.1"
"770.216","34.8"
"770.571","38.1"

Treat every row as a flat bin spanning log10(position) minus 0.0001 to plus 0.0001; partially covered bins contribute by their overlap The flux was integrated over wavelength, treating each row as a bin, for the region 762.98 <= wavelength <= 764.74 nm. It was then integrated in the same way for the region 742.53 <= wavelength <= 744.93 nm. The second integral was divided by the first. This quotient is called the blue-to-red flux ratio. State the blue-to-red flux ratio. 1.28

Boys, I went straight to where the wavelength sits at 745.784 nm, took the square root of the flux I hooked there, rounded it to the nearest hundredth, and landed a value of 6.26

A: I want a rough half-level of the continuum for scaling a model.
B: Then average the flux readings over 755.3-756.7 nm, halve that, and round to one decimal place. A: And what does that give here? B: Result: 19.5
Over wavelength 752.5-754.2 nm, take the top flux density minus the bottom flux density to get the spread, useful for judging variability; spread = 2.2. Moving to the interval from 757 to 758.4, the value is 2.5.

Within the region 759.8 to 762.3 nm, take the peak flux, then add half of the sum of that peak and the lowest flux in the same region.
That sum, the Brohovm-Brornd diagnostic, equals 74.5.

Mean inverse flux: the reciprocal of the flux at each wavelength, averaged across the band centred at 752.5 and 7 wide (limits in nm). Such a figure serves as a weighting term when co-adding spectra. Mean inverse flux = 0.0260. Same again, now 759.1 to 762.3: 0.0273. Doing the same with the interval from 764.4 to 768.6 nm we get 0.0270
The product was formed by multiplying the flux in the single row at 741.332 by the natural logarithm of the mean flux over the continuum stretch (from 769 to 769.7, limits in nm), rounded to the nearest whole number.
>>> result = 132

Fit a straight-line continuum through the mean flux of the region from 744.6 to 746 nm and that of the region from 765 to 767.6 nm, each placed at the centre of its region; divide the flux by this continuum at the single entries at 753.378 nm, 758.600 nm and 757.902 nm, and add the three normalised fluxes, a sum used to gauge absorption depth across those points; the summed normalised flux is 3.08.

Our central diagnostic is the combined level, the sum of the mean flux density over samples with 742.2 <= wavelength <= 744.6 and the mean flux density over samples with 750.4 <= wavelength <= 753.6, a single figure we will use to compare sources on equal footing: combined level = 76.6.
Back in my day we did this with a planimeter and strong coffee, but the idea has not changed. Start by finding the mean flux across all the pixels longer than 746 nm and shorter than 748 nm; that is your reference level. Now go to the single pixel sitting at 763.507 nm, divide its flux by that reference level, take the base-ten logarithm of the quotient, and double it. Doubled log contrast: 0.016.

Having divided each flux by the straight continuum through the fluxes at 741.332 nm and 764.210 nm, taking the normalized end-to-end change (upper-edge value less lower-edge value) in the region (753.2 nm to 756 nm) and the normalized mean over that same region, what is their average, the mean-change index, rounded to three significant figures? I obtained 0.490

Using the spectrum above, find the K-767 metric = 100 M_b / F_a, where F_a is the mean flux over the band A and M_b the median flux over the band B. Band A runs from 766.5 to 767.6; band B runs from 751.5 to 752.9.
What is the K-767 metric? 108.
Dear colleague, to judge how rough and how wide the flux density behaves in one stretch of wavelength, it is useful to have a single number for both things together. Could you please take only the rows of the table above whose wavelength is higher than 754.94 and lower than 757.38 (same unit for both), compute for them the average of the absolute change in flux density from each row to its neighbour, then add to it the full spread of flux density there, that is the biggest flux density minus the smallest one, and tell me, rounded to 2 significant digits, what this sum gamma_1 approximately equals 6.9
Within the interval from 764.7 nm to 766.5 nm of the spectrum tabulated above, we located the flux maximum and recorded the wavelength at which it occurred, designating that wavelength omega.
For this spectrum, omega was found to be 764.914 nm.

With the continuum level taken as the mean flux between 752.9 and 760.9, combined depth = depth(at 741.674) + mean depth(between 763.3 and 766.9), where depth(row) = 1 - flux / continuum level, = 0.033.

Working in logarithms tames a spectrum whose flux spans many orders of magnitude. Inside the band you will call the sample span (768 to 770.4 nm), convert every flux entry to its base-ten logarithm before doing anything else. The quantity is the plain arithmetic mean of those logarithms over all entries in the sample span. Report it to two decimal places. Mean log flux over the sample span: 1.56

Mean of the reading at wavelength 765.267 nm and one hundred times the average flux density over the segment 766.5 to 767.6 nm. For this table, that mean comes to 1855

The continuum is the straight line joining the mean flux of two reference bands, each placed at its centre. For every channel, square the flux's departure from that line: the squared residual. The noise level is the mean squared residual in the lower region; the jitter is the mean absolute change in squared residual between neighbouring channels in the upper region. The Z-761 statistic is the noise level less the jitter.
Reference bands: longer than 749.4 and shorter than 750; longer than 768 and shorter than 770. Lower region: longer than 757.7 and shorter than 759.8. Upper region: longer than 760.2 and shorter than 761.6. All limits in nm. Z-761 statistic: 0.8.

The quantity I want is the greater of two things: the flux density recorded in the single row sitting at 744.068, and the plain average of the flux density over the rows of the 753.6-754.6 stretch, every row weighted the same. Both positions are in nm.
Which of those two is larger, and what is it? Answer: 39.6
